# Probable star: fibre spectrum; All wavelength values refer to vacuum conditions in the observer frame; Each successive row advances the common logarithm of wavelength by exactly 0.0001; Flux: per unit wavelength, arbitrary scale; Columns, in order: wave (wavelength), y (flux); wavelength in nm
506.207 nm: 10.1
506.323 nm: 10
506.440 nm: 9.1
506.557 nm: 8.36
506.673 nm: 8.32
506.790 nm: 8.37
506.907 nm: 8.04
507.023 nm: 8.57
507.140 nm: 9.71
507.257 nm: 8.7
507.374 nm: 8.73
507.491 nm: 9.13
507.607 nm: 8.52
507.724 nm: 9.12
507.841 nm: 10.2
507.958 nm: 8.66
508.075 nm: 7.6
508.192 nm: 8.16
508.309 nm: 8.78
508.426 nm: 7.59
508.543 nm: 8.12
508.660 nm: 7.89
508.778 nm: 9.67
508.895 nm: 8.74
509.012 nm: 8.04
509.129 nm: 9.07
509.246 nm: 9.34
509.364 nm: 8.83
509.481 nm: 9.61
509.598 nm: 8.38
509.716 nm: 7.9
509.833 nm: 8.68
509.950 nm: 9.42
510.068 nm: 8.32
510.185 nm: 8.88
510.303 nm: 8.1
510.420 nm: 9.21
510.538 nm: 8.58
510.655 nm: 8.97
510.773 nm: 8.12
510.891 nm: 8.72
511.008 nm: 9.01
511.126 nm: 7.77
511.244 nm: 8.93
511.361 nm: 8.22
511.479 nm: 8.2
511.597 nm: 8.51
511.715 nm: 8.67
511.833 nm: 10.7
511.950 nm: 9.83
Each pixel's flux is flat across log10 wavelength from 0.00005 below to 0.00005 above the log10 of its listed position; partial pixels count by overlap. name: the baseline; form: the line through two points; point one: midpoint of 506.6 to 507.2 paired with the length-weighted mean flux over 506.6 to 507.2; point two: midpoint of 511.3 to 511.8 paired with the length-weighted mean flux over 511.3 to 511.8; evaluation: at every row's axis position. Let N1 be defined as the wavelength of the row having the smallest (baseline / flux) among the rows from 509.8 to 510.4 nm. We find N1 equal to 509.950 nm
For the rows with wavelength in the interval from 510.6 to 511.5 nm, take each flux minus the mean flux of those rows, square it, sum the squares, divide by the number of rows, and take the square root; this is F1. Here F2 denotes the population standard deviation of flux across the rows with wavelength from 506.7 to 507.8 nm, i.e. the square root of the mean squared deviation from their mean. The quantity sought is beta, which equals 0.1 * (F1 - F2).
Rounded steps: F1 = 0.44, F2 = 0.46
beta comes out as -0.002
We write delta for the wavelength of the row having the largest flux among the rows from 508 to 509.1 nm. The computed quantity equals 508.778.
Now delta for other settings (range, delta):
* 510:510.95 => 510.420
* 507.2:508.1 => 507.841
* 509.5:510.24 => 509.950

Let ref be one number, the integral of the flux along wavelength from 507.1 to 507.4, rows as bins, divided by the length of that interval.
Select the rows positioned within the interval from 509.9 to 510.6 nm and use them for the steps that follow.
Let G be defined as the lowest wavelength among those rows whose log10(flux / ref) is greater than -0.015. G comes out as 509.950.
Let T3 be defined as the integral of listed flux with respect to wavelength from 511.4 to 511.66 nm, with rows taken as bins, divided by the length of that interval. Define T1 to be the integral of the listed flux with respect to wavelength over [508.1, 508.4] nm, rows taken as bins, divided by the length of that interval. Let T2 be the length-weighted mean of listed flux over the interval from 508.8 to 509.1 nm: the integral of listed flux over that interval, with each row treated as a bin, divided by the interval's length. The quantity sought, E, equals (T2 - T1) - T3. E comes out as -7.98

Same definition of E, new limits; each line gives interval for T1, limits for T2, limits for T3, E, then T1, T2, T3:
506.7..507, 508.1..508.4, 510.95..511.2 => -8.38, 8.26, 8.3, 8.40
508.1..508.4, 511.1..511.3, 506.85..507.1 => -8.28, 8.28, 8.4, 8.43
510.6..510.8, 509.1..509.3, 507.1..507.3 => -8.54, 8.59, 9.2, 9.19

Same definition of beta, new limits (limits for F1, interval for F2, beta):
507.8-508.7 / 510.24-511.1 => 0.040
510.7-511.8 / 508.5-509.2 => -0.025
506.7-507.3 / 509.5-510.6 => 0.009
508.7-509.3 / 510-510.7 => 0.017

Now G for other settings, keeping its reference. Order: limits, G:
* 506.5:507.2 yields 507.140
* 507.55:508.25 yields 507.724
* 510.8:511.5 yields 511.008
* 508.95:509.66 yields 509.129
